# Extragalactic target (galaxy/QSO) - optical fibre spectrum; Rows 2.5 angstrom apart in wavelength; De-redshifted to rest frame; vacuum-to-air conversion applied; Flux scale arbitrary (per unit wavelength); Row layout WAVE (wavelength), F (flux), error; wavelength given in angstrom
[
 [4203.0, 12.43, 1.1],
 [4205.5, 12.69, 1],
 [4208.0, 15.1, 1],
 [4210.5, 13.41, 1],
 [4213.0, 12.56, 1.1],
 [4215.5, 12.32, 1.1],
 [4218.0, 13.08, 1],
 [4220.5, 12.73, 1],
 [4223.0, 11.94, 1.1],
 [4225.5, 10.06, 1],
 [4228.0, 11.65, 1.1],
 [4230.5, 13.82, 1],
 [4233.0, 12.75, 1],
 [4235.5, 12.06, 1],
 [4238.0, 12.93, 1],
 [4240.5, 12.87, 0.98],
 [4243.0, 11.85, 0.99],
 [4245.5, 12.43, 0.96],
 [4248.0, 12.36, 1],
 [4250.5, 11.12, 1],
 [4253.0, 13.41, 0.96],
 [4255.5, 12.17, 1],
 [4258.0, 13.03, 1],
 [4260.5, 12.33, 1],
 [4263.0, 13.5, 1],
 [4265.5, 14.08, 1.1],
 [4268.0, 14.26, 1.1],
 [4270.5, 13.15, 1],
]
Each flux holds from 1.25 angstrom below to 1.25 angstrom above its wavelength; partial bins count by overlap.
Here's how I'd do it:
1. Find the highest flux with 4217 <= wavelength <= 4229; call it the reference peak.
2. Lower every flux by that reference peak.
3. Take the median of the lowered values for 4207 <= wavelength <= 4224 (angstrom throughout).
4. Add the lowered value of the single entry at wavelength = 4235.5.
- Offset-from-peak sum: -1.4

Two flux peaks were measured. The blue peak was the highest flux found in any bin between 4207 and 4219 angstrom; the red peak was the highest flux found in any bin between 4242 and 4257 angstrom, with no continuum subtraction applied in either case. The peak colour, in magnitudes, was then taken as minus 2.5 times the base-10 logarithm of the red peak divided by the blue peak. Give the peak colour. 0.13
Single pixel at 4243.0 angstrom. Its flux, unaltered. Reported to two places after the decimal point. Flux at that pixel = 11.85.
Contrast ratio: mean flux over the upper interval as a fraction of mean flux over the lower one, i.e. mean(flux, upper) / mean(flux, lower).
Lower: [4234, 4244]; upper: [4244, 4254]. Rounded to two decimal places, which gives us 0.99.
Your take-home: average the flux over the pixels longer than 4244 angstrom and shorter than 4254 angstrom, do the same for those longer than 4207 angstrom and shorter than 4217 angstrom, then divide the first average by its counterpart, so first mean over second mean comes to 0.924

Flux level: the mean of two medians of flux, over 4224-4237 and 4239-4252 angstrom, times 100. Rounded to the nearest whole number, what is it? 1221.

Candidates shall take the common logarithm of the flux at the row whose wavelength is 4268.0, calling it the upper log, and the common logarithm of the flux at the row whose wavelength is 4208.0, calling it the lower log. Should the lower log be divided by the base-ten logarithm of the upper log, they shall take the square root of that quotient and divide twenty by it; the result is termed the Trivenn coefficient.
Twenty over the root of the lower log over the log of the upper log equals 4.6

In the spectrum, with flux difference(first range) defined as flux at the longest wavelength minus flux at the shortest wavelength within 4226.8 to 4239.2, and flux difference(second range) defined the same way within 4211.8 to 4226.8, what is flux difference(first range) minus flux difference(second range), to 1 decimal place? 3.8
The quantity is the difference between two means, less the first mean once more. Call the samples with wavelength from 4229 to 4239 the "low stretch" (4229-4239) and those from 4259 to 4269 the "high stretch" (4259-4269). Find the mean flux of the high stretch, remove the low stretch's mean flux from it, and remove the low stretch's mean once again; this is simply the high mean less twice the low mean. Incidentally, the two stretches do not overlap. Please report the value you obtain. -12.2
